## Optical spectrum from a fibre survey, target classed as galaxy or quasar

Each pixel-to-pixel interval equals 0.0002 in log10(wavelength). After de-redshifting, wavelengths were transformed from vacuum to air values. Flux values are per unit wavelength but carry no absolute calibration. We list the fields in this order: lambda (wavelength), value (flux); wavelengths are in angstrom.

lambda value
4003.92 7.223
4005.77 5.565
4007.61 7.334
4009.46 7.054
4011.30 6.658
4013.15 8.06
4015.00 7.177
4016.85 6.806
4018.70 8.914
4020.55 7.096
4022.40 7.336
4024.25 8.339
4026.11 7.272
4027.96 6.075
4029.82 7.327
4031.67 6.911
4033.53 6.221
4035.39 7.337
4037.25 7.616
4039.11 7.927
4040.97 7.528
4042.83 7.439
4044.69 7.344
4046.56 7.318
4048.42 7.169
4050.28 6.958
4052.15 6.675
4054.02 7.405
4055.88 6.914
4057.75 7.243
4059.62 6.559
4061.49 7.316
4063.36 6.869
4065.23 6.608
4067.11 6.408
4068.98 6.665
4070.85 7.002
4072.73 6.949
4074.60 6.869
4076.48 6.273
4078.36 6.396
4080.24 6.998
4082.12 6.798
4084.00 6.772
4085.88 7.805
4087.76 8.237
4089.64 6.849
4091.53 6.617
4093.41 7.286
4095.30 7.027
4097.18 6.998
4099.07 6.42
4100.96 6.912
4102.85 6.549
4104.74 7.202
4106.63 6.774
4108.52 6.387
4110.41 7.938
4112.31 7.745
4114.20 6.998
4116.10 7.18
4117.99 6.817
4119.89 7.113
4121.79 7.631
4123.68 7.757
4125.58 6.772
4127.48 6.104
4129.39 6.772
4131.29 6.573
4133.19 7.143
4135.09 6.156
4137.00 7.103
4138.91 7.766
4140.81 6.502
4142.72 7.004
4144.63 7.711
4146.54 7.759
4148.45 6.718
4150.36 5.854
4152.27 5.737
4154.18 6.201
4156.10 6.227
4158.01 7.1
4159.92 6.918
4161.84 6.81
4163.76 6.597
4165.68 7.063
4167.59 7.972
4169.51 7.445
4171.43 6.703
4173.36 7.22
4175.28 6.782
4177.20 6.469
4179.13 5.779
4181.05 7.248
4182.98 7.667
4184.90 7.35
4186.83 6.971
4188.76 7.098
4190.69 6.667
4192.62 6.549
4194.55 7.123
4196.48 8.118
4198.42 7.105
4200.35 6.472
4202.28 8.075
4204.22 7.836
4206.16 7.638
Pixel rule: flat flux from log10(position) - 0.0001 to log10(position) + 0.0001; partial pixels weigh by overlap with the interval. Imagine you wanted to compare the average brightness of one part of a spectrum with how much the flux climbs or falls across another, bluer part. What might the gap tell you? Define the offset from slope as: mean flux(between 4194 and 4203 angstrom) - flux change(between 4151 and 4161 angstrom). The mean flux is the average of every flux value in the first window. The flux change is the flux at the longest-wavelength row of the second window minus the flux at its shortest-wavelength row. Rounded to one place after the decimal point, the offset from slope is 6.2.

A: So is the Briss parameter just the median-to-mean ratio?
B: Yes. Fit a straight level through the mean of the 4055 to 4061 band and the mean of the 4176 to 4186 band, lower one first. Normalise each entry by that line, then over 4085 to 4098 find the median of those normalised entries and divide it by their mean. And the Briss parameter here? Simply 0.97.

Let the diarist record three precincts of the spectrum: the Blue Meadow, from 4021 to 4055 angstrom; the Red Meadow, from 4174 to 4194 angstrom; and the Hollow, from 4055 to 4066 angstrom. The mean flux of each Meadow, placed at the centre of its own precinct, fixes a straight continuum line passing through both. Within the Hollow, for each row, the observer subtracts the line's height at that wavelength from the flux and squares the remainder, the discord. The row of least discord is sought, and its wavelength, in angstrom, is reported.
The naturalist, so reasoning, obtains 4057.75 angstrom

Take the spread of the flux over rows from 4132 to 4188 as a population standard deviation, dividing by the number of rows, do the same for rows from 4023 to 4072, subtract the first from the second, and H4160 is -0.10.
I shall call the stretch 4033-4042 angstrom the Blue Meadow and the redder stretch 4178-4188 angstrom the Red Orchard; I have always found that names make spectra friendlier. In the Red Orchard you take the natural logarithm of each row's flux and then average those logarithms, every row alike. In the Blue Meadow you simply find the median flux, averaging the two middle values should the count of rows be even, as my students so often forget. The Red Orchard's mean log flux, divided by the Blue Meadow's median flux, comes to 0.258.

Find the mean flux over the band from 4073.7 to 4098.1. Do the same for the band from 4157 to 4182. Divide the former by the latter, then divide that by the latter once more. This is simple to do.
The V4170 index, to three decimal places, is 0.146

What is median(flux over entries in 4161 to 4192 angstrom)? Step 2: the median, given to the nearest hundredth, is 7.02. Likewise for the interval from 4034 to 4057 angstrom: 7.34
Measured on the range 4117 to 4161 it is 6.82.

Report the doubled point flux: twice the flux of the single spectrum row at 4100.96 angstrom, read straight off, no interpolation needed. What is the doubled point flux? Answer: 13.8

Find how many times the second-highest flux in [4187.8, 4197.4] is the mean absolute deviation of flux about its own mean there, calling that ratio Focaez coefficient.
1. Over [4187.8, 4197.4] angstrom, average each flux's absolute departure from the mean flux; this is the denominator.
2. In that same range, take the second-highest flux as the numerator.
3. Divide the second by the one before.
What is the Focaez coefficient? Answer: 17.5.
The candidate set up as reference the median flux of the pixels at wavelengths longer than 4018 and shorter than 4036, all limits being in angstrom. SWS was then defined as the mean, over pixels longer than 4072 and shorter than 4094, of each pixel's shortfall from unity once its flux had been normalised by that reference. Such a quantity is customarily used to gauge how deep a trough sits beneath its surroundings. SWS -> 0.043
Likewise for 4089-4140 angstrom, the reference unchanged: 0.043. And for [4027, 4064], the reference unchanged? 0.026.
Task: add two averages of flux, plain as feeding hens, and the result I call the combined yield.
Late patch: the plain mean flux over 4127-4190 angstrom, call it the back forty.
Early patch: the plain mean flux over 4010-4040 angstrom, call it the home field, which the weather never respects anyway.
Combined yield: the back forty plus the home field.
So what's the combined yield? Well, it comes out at 14.2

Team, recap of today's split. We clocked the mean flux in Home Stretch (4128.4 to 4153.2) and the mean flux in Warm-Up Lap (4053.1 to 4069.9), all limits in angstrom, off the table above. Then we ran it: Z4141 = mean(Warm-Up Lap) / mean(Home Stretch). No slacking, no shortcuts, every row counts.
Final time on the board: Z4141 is 1.01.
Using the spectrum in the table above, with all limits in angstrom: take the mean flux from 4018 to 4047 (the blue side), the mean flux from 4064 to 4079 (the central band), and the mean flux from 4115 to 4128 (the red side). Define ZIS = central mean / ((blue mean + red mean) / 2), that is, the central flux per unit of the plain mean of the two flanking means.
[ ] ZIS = 0.921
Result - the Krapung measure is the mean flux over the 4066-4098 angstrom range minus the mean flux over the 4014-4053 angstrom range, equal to -0.34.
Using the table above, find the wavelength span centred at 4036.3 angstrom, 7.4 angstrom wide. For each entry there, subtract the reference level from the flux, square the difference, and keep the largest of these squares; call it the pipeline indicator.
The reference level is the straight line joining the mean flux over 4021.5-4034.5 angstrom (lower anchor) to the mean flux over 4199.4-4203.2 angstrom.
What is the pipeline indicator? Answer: 0.7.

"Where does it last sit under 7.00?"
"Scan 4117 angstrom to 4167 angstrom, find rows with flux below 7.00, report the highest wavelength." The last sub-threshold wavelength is 4163.76 angstrom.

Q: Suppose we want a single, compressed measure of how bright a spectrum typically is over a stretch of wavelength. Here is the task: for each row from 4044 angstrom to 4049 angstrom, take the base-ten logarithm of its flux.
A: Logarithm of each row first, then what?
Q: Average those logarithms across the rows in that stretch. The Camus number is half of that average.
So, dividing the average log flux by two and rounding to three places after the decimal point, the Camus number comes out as 0.431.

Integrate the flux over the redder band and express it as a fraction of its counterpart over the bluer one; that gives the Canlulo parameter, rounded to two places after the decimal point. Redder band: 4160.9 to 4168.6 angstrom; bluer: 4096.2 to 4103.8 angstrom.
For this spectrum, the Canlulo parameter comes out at 1.07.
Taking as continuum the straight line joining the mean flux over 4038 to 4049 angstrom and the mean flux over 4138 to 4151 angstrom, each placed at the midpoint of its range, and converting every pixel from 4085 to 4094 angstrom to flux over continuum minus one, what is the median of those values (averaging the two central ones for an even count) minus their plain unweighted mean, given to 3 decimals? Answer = -0.008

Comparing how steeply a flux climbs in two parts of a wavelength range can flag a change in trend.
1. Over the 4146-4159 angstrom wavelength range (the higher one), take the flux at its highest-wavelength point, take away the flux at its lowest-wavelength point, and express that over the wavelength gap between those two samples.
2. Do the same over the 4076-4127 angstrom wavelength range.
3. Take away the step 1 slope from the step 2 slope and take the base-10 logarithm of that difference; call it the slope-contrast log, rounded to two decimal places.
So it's -1.17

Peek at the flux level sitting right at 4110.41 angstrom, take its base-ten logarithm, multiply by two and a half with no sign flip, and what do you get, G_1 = 2.25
